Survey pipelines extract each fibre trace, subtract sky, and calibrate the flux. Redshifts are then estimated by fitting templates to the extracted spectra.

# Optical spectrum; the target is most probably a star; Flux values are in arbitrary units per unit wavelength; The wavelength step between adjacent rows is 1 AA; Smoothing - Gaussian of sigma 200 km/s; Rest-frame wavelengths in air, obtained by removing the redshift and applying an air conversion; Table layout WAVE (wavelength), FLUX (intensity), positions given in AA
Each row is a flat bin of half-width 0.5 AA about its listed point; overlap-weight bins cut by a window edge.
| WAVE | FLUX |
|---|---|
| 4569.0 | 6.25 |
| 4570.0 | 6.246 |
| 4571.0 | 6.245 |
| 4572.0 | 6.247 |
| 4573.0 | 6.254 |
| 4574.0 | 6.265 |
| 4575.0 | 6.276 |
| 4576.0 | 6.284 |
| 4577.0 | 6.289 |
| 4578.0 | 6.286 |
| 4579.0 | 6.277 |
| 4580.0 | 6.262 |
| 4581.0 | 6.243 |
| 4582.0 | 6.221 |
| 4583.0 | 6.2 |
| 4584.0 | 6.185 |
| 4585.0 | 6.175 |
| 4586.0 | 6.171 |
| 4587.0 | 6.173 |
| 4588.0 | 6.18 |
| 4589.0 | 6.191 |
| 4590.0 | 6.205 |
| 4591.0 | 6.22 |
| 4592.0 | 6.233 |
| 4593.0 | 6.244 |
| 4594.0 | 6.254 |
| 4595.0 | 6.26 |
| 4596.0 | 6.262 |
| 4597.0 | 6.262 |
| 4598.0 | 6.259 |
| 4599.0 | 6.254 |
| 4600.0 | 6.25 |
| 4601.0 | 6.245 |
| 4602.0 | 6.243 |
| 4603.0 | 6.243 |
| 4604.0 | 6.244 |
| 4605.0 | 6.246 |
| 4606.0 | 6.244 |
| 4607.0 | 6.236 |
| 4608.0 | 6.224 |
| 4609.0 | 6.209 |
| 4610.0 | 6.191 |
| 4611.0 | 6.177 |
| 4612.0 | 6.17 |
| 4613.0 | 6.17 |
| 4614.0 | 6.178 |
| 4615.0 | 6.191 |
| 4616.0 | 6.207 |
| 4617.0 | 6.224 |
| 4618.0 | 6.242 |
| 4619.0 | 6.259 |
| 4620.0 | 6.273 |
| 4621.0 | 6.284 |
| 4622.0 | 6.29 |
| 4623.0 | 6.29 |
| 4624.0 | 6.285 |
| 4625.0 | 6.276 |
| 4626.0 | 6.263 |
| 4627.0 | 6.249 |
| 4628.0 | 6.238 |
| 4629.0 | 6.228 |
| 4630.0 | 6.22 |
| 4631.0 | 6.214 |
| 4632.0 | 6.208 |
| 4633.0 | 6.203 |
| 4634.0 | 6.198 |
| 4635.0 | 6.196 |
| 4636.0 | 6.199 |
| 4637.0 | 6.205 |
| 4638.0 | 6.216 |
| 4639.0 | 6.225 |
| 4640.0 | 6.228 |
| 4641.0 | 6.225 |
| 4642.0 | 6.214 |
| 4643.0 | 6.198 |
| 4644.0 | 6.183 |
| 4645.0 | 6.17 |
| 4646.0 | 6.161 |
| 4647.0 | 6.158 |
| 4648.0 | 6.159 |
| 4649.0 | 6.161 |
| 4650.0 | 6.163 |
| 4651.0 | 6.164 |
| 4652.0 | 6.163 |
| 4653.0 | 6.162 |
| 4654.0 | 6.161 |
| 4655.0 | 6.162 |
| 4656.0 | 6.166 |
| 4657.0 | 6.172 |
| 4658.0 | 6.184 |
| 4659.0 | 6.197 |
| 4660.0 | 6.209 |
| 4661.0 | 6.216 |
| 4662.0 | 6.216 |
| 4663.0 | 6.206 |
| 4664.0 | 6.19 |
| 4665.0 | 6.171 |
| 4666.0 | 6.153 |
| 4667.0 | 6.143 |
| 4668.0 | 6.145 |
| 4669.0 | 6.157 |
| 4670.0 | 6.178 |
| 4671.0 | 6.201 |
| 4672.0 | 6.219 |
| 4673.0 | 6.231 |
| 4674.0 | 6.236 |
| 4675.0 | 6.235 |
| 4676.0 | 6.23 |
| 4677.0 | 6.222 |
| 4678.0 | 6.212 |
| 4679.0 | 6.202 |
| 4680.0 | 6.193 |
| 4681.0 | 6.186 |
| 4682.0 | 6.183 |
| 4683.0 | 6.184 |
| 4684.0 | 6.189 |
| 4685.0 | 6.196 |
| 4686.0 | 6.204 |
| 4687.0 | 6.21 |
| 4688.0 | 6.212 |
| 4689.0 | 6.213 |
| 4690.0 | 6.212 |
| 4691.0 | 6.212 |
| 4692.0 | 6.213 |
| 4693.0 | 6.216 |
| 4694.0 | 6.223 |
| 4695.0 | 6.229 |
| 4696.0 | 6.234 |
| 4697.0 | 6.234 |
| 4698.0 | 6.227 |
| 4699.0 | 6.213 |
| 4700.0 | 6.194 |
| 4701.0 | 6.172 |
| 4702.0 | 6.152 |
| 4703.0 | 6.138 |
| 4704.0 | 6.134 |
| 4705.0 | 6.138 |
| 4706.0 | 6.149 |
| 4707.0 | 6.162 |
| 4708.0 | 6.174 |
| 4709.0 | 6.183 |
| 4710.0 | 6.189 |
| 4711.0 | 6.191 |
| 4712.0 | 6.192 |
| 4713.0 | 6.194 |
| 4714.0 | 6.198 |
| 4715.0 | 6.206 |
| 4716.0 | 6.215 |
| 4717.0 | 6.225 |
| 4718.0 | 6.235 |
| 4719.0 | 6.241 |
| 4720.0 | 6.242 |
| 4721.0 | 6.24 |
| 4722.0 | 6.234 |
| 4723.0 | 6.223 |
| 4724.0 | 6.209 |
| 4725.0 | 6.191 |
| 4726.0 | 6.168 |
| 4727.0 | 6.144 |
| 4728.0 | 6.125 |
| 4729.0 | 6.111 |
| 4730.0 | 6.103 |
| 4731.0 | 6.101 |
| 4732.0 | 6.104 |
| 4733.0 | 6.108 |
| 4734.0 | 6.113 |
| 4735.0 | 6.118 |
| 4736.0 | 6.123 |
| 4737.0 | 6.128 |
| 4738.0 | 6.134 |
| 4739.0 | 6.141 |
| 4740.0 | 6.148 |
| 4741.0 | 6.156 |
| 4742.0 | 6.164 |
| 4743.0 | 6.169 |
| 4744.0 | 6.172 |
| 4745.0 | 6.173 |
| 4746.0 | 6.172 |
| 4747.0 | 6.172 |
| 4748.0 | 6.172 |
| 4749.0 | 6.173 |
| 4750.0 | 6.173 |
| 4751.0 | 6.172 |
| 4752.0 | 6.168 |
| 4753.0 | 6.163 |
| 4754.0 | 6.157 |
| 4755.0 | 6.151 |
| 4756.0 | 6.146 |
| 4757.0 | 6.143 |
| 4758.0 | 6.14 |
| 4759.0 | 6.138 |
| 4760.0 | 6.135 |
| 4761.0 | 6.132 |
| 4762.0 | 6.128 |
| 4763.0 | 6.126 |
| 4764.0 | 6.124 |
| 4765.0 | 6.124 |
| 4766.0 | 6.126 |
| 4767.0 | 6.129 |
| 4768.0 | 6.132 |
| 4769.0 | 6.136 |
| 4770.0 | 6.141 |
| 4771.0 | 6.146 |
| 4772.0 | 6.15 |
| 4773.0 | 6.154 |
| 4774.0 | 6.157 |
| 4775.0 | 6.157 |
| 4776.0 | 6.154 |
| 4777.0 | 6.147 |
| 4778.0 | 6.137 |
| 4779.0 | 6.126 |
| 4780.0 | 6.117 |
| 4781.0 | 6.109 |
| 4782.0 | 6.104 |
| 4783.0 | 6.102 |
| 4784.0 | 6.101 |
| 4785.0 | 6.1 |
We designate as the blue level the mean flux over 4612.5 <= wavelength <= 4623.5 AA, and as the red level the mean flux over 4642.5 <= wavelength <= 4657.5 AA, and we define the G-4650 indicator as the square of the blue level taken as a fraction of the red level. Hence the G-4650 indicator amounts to 1.02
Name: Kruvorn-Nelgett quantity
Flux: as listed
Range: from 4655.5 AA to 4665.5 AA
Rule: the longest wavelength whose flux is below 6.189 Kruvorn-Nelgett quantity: 4665.0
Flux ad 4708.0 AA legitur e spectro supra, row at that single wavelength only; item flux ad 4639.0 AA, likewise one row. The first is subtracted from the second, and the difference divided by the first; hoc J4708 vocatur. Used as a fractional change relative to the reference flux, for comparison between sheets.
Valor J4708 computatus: 0.0083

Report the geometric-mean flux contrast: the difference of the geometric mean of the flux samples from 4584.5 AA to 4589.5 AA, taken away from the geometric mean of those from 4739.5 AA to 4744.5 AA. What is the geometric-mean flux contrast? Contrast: -0.02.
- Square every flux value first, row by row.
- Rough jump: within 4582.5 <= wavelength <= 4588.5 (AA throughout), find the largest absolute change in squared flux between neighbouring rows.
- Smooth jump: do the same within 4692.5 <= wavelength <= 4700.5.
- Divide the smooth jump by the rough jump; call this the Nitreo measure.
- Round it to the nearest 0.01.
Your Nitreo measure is 1.27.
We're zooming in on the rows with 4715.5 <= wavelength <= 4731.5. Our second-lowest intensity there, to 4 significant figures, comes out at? 6.103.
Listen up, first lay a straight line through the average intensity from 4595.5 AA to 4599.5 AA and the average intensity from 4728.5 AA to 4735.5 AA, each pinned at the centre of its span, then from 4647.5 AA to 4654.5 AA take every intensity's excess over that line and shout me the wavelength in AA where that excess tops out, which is 4654.0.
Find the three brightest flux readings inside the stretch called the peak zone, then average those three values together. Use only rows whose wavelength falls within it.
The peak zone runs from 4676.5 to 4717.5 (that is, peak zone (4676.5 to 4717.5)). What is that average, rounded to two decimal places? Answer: 6.23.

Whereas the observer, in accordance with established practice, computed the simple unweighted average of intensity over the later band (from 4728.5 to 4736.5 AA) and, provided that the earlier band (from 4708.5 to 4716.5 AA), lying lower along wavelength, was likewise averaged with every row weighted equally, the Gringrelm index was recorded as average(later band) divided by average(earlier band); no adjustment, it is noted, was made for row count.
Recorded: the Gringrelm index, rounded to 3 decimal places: 0.986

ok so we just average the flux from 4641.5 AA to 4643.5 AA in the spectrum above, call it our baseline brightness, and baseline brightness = 6.21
